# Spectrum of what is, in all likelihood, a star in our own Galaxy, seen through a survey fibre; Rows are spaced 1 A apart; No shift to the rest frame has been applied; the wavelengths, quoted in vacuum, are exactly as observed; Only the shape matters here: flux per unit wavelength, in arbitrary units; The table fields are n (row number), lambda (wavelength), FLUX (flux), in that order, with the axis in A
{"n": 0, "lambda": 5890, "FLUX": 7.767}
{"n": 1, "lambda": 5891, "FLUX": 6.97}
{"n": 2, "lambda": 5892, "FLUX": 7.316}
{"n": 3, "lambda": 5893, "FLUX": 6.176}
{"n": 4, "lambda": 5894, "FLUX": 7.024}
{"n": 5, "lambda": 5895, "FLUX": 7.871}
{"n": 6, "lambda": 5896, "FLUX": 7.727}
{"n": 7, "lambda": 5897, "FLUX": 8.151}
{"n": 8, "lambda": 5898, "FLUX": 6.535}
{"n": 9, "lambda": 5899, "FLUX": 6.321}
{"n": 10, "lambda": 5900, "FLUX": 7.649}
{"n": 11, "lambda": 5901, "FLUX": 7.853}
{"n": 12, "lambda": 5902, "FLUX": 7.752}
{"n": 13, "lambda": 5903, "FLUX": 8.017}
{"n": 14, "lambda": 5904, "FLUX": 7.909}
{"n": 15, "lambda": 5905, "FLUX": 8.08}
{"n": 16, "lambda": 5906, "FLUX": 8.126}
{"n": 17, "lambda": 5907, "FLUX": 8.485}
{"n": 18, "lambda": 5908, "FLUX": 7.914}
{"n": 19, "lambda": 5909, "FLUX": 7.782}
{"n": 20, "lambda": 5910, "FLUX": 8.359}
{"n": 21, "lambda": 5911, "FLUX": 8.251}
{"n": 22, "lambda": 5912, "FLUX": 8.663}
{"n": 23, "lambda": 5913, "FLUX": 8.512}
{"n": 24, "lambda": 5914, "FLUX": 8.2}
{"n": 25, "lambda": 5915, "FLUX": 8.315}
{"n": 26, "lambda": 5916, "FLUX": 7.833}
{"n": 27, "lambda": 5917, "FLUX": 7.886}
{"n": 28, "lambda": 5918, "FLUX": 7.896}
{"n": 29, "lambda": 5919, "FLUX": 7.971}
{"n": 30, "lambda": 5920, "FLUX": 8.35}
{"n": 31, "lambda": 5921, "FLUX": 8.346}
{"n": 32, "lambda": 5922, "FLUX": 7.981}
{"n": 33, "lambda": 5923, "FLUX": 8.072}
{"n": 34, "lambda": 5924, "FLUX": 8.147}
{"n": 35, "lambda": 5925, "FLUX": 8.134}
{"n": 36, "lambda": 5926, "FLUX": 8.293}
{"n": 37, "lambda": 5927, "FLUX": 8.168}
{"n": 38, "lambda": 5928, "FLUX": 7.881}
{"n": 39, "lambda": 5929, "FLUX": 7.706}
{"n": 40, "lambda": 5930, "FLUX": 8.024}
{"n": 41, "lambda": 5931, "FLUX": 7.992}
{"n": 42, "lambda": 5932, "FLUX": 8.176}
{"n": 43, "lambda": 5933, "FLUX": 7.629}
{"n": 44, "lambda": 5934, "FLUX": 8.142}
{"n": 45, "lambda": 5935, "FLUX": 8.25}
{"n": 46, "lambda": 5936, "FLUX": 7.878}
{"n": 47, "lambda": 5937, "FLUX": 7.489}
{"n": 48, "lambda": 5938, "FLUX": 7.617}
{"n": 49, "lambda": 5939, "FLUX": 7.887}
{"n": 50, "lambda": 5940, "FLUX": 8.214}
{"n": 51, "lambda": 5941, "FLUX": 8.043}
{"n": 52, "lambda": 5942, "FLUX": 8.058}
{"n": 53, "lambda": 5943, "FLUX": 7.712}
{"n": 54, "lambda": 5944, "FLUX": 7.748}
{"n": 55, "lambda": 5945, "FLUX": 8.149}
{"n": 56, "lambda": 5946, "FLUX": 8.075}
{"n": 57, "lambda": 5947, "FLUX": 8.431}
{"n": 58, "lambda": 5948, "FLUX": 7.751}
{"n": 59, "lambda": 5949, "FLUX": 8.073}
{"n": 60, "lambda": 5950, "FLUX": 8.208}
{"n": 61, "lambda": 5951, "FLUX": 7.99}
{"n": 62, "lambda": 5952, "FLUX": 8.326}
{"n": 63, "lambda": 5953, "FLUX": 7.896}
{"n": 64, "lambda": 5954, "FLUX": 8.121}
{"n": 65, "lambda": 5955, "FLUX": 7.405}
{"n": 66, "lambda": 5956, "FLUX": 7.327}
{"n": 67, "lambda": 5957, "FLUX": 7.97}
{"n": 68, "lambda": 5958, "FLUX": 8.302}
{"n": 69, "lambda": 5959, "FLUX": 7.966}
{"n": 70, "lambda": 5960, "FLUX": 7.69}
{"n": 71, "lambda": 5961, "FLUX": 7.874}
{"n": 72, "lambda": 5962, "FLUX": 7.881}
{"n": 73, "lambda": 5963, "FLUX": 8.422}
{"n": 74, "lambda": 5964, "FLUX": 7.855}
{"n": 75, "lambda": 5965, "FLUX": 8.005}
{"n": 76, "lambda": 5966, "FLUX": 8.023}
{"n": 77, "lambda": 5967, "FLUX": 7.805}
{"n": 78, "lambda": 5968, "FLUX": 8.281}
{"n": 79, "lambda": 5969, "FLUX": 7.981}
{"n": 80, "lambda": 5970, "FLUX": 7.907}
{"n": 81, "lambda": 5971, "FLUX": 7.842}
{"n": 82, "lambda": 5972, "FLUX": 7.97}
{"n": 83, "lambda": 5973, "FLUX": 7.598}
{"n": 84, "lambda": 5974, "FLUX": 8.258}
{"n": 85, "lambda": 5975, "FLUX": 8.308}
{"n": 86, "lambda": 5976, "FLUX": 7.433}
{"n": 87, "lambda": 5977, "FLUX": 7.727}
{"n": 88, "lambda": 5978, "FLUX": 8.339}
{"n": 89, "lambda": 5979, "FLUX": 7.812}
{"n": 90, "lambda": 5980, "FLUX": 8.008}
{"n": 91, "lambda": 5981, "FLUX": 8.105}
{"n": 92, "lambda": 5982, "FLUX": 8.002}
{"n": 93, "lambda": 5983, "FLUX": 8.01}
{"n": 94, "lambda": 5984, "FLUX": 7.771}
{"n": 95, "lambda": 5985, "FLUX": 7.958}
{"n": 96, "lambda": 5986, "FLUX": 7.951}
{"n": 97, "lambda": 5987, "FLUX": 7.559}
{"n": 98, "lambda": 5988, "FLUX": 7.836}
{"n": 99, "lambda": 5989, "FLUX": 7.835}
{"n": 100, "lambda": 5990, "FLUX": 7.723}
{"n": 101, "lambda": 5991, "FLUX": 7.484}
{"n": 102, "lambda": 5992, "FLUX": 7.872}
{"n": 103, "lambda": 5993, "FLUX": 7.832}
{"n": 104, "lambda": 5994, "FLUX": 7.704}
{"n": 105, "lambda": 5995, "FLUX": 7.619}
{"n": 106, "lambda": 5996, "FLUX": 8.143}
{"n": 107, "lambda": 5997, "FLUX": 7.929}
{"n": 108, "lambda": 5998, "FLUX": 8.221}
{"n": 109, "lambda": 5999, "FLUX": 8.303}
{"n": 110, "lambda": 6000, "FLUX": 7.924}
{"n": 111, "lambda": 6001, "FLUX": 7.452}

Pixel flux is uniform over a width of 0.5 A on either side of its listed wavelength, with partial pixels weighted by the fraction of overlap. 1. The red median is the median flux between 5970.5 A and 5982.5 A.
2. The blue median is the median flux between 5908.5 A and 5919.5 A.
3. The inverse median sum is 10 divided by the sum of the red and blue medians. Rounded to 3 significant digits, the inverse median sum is 0.618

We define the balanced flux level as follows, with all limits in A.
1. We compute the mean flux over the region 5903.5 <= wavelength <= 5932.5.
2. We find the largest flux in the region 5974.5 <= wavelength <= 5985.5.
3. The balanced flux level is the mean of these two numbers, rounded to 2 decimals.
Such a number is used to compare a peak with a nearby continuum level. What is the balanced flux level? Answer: 8.23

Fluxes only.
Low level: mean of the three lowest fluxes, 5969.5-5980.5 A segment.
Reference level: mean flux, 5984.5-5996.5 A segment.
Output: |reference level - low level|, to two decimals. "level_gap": 0.21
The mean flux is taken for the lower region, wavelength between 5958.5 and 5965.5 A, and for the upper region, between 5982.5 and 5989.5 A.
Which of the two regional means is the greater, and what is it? 7.96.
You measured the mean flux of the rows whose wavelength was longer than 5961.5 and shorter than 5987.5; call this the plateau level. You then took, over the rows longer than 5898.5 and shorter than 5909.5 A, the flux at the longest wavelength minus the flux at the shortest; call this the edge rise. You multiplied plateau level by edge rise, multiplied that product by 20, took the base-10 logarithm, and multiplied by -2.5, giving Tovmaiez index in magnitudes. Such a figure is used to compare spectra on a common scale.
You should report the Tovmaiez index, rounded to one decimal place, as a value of -5.9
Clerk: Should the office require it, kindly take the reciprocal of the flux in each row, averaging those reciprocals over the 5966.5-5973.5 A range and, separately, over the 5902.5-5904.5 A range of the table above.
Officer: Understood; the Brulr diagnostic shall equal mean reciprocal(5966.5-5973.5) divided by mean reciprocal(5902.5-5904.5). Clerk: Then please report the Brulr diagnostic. 1.01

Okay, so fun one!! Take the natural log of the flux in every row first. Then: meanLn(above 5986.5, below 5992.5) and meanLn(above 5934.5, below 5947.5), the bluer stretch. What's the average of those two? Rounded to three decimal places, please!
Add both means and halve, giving 2.059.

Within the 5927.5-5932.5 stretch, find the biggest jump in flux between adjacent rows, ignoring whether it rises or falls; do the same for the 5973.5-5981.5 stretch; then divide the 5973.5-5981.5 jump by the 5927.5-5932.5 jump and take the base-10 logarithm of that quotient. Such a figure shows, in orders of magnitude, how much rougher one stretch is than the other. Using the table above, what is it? 0.4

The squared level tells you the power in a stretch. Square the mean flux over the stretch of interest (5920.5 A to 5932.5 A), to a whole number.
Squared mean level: 65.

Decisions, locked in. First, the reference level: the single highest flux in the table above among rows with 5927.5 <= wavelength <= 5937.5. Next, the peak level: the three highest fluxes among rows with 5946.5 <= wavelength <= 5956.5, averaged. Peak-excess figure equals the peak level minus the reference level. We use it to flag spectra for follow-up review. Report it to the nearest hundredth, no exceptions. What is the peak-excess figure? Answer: 0.07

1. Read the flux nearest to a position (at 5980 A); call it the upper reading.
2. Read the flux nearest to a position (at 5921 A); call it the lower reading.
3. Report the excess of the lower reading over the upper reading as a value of 0.34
